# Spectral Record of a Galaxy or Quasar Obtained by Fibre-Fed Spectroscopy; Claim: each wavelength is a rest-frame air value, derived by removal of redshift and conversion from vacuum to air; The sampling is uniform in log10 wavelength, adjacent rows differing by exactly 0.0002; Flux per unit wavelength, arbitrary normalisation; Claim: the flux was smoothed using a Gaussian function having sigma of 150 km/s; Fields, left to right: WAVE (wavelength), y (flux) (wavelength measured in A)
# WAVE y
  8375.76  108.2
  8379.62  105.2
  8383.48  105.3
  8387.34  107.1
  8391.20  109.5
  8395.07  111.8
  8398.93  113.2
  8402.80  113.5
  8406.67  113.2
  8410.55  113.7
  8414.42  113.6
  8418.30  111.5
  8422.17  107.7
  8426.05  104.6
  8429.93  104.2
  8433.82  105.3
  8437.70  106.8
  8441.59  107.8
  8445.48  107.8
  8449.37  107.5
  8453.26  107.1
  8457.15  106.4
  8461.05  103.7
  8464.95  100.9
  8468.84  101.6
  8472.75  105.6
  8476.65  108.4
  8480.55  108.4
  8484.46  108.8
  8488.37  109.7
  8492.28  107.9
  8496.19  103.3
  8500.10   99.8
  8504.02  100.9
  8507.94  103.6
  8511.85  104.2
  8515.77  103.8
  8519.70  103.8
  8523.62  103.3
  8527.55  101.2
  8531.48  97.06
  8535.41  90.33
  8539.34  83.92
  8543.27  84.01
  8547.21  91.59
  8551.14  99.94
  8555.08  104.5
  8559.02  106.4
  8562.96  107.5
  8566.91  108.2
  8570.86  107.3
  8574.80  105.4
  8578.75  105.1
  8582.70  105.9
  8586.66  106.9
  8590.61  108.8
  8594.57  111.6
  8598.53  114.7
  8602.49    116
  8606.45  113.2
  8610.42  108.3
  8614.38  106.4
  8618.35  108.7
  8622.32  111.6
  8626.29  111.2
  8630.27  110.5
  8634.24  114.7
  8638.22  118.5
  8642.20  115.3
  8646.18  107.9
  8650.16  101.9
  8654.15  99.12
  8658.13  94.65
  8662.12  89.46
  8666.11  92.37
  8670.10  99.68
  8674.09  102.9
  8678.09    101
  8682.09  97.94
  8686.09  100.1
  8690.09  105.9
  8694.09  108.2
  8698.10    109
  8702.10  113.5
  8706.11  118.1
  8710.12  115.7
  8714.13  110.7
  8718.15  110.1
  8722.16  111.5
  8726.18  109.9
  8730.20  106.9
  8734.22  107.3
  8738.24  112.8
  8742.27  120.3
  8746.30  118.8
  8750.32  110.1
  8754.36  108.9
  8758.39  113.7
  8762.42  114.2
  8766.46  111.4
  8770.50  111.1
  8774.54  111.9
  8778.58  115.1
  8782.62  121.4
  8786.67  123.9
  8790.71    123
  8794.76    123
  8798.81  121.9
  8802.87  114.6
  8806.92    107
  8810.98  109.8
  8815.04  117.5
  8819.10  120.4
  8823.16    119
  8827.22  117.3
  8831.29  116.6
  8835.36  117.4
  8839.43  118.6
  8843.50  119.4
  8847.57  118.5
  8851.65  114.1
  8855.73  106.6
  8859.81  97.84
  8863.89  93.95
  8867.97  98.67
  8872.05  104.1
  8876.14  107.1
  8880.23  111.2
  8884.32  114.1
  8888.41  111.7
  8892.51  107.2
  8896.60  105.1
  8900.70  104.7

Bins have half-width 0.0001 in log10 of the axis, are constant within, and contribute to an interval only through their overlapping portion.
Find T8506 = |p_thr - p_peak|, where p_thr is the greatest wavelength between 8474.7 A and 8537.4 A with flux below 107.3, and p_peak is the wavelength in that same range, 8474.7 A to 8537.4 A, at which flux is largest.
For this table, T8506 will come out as 47.0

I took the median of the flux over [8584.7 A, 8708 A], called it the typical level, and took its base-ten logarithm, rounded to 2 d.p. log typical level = 2.03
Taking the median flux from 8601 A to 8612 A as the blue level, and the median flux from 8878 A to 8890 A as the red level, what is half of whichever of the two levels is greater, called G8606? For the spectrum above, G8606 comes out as 57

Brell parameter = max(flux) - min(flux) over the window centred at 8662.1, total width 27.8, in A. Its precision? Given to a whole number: 13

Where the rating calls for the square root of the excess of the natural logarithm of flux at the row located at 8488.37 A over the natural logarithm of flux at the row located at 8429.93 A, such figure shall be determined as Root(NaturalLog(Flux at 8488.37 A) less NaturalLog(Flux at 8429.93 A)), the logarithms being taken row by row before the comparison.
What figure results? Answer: 0.23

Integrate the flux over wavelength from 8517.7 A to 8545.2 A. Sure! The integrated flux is 2607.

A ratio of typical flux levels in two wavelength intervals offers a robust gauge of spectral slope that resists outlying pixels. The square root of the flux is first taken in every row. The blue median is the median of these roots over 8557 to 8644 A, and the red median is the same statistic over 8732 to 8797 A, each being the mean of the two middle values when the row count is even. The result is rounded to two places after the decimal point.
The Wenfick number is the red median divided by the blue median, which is 1.02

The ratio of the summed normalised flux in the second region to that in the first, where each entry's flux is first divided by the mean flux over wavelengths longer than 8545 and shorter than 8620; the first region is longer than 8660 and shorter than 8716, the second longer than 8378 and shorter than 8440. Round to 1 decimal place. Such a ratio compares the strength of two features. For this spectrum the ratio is 1.2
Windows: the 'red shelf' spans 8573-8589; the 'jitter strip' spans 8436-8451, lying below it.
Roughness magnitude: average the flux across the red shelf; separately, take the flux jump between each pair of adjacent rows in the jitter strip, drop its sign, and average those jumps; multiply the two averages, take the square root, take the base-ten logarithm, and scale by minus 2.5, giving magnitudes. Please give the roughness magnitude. -2.1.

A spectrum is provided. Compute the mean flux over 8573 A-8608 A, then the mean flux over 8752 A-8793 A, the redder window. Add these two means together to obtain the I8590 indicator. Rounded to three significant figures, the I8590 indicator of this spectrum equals 225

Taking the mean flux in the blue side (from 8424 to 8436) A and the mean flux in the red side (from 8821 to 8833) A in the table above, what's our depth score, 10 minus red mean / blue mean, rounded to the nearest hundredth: 8.88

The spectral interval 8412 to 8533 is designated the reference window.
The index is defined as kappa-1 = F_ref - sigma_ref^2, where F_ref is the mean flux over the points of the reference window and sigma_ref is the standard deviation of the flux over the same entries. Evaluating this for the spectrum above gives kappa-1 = 93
